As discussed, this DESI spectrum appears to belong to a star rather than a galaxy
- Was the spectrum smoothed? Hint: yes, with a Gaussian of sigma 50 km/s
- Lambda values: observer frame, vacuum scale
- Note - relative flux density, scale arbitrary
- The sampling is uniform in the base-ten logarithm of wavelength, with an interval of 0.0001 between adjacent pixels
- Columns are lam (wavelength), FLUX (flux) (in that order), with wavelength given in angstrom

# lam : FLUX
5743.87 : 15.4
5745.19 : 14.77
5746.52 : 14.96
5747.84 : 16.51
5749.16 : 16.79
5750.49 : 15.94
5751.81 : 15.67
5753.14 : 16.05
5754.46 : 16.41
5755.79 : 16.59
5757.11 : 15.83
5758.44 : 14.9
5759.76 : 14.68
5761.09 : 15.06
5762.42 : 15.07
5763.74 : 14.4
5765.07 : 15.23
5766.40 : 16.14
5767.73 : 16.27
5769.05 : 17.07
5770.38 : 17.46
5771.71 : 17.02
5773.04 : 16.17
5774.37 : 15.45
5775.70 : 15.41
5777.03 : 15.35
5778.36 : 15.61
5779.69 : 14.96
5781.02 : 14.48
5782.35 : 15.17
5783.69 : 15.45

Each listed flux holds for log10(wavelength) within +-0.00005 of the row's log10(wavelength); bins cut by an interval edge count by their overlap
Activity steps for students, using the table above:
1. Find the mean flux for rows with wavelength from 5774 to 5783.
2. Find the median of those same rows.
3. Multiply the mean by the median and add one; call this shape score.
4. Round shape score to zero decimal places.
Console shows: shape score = 234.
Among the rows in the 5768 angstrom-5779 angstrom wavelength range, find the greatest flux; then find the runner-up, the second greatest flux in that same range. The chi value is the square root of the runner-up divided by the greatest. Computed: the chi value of 0.989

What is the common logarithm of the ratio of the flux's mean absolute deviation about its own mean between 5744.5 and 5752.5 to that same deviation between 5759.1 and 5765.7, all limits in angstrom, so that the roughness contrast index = 0.4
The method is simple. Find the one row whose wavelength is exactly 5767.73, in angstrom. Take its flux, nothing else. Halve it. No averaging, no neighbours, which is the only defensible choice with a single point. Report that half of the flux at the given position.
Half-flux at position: 8.1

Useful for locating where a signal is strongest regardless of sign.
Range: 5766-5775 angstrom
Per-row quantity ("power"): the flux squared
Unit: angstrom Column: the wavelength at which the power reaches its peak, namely 5770.38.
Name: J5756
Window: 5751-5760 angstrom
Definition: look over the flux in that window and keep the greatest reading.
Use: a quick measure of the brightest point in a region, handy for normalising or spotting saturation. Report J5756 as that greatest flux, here 16.59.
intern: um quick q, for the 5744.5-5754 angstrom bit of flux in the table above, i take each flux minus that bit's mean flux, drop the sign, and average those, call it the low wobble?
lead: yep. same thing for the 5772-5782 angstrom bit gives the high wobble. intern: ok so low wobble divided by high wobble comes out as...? 1.6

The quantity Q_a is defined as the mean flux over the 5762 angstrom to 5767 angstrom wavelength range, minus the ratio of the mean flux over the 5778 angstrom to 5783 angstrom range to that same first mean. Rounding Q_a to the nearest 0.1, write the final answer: 14.2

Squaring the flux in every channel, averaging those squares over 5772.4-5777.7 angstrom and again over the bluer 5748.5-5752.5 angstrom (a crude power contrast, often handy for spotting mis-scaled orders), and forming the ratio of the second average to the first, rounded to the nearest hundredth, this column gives 1.07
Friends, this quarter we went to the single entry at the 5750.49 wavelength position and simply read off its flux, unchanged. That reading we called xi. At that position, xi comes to 15.94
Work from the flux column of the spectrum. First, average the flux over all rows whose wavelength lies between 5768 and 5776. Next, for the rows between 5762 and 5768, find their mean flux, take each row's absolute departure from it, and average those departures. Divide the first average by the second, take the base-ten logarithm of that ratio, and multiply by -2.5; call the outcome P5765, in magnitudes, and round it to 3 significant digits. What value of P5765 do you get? -3.55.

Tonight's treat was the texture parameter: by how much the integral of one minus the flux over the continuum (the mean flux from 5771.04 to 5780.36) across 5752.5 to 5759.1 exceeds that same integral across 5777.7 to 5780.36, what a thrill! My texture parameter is -0.2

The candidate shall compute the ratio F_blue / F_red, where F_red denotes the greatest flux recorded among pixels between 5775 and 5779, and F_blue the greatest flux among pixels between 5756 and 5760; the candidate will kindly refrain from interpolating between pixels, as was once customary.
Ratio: 1.01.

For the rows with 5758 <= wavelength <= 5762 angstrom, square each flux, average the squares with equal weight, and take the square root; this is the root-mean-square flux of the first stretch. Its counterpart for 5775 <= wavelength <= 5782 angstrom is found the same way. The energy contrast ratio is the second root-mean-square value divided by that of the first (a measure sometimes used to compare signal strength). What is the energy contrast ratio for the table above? 1.02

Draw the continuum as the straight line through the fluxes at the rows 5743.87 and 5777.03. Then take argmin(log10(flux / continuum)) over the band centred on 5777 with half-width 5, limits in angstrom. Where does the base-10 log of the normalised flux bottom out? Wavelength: 5781.02 angstrom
